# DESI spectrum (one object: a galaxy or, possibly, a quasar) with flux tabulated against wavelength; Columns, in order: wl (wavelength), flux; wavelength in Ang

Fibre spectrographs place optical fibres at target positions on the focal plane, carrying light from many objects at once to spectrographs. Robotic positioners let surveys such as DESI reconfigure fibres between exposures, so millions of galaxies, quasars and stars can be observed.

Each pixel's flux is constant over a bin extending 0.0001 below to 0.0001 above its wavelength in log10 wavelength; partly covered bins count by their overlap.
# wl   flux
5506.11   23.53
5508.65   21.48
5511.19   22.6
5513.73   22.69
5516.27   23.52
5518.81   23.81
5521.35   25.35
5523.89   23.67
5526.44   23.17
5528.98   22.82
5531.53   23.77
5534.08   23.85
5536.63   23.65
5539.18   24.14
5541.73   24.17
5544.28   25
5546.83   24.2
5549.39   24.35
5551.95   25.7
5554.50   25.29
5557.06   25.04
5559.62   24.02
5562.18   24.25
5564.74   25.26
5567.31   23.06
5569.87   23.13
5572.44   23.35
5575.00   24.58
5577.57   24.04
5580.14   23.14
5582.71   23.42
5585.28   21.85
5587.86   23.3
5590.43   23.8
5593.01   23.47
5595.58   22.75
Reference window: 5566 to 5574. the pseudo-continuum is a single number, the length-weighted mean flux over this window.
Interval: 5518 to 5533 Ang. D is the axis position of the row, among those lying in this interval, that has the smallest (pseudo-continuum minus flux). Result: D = 5521.35 Ang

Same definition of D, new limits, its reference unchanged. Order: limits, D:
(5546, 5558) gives 5551.95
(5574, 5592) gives 5575.00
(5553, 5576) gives 5554.50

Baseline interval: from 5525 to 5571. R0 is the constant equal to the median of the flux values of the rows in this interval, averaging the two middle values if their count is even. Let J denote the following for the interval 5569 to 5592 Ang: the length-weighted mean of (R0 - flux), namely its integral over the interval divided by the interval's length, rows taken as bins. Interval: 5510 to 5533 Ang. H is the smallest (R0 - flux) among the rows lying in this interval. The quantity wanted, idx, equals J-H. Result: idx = 1.94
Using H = -1.2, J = 0.75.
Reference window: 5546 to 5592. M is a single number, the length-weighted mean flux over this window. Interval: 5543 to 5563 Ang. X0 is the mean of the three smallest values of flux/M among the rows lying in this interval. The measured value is 1.01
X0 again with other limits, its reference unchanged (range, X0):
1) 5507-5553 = 0.93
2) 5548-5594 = 0.95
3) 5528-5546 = 0.98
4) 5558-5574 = 0.97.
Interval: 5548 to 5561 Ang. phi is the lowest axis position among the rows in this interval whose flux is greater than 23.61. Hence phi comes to 5549.39 Ang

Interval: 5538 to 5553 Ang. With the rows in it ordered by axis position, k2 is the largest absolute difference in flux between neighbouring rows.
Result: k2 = 1.35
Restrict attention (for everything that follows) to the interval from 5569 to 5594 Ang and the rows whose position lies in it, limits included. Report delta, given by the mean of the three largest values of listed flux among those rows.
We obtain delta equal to 24.14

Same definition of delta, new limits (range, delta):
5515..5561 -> 25.45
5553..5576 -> 25.20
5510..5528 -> 24.28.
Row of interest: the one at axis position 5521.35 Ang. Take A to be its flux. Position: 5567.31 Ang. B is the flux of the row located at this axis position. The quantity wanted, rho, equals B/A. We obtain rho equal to 0.91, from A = 25.35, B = 23.06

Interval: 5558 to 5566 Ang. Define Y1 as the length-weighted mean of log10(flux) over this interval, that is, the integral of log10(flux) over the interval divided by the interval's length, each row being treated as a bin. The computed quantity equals 1.39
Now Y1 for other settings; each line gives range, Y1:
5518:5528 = 1.38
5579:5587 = 1.36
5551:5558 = 1.40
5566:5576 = 1.37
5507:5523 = 1.37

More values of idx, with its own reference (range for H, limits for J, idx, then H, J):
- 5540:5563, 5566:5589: 2.38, -1.5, 0.83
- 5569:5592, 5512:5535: 0.98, -0.4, 0.55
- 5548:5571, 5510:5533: 2.20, -1.5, 0.66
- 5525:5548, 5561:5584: 1.20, -0.8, 0.35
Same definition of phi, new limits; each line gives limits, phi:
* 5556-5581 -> 5557.06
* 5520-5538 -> 5521.35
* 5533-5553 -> 5534.08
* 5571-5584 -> 5575.00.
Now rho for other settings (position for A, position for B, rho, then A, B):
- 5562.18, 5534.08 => 0.98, 24.25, 23.85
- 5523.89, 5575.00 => 1.04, 23.67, 24.58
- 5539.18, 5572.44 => 0.97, 24.14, 23.35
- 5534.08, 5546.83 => 1.01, 23.85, 24.2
